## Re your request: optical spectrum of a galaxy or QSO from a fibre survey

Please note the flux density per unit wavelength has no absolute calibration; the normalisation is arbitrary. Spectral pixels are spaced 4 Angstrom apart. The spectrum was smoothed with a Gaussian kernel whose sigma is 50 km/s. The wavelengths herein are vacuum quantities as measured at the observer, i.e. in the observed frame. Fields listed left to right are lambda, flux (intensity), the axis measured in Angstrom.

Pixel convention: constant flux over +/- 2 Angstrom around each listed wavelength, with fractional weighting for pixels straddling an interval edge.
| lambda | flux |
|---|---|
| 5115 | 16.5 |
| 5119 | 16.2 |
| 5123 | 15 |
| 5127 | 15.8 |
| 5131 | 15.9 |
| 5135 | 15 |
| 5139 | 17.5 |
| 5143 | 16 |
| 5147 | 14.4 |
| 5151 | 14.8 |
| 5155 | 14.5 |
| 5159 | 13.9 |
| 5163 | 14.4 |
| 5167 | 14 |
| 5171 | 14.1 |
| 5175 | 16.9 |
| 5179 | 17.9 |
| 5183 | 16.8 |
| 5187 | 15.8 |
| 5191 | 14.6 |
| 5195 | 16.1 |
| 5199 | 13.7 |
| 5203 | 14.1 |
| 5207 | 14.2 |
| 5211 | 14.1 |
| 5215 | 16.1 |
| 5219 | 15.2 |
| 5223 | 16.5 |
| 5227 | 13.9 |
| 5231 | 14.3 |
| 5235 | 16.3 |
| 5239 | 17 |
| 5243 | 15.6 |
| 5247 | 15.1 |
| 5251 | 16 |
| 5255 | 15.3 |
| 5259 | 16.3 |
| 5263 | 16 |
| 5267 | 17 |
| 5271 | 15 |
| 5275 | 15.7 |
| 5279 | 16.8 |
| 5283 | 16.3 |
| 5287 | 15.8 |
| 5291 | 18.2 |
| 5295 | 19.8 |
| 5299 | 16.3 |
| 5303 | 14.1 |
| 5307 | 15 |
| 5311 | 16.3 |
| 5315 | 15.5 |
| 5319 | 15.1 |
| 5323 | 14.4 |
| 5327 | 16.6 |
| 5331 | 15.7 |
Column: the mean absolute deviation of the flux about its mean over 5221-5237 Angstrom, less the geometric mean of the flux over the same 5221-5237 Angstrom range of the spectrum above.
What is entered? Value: -14.1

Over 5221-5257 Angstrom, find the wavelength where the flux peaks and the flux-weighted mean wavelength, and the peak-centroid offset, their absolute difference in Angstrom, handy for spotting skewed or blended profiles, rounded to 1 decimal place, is 0.1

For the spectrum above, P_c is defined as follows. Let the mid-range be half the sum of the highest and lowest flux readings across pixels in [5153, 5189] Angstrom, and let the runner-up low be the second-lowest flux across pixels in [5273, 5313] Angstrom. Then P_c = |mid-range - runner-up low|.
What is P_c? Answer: 0.9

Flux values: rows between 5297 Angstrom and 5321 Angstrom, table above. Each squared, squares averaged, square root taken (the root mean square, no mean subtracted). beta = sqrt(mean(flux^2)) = 15.40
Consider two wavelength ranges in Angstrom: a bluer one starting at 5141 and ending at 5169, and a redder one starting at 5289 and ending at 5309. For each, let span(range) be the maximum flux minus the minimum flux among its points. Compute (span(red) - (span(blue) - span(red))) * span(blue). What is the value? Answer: 19.5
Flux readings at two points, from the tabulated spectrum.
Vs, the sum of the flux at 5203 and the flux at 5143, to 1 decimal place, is 30.1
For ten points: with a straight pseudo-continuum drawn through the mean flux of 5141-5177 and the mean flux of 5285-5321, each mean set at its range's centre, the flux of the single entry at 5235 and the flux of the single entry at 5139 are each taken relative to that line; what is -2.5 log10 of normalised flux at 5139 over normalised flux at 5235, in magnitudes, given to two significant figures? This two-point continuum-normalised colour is -0.15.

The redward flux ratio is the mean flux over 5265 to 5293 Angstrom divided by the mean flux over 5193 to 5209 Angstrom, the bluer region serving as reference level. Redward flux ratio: 1.13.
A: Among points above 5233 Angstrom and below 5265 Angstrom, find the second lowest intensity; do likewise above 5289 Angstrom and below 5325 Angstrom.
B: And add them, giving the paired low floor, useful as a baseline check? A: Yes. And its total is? 29.7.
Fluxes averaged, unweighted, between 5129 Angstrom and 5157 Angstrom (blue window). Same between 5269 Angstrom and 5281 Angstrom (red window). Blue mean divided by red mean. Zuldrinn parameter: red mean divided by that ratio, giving 16.2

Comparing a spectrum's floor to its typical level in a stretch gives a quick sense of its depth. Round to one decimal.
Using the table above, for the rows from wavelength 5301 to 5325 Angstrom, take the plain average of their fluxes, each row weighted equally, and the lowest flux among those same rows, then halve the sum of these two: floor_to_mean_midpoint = 14.6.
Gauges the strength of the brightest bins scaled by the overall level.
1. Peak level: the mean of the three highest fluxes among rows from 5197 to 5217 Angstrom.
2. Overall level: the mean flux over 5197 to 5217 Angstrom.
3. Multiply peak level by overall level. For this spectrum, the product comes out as 214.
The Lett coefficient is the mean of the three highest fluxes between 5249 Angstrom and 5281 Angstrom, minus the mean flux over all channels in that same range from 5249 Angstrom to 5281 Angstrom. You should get 0.69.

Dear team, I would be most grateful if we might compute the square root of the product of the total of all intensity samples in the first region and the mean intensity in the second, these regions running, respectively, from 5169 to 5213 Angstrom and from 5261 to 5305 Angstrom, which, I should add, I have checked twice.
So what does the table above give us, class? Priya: 52.6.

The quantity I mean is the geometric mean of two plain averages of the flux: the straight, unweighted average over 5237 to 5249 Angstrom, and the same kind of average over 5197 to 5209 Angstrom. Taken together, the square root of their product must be 14.9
